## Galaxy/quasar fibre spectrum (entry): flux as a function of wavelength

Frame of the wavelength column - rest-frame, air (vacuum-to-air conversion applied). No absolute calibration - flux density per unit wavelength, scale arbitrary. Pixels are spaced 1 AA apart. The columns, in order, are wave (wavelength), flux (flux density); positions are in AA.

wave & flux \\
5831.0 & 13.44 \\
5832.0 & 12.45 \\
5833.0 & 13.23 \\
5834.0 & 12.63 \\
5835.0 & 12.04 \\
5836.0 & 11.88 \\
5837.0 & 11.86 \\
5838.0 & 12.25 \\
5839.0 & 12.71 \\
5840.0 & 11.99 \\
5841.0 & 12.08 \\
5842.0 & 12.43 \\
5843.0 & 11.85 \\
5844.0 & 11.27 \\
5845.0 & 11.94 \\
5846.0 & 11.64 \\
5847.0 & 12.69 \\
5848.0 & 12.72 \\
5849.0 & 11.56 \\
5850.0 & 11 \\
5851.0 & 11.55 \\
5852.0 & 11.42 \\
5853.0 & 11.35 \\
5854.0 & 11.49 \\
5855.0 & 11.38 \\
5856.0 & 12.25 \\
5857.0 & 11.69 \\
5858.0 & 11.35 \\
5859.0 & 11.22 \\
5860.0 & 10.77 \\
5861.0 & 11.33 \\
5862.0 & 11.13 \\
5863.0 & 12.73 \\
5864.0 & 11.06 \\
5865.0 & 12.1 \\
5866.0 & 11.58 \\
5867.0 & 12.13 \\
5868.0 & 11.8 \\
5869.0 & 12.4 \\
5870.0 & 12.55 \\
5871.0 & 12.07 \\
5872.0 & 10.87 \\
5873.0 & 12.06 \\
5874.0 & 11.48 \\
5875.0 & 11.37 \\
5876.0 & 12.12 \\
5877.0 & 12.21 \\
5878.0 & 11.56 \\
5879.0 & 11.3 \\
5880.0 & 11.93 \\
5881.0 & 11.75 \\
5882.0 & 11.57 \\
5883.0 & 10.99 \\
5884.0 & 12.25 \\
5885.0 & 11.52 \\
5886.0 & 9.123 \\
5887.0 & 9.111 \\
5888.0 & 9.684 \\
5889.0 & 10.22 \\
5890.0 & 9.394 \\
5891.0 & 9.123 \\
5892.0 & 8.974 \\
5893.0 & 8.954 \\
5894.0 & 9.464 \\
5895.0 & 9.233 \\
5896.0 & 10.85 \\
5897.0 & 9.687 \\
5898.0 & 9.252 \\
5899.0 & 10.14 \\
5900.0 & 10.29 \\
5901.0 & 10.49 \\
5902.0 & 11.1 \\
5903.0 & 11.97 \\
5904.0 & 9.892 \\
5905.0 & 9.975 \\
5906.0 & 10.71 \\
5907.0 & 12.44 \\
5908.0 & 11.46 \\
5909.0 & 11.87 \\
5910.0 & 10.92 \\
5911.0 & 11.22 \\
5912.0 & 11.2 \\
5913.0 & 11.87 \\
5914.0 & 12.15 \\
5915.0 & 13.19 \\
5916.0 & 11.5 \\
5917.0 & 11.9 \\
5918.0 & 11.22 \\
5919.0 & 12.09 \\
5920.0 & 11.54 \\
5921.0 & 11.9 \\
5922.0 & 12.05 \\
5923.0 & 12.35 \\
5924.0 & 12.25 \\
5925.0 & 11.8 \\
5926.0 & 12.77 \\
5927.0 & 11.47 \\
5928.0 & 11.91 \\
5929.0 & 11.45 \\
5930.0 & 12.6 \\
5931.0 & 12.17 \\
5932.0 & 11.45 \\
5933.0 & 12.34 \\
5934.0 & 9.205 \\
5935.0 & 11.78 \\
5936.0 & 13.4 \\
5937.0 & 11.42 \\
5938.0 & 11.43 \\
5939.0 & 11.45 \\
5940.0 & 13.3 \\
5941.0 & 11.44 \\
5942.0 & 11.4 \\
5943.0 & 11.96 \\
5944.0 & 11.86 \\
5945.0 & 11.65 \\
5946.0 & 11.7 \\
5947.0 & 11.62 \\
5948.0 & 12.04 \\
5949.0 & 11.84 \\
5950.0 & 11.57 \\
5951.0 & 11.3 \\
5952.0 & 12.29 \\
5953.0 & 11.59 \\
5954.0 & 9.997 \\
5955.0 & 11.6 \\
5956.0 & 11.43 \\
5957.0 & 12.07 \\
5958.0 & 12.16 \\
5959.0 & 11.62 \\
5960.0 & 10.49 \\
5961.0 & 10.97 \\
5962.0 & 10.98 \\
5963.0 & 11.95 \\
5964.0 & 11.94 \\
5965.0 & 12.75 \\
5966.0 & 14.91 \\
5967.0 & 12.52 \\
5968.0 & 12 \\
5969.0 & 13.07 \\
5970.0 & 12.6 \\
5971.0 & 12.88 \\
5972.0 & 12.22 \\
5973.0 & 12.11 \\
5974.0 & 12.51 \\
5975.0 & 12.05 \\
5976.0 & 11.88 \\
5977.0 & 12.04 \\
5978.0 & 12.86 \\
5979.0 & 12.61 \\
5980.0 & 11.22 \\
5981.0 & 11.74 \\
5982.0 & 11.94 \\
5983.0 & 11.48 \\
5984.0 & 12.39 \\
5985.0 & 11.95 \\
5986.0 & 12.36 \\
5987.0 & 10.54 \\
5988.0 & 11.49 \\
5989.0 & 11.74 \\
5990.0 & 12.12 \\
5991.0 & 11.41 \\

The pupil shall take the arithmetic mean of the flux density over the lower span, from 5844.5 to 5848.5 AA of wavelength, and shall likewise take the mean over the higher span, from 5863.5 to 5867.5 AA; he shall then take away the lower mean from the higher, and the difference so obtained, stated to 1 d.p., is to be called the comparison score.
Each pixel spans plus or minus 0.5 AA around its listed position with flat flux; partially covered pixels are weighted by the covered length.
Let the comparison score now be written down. -0.5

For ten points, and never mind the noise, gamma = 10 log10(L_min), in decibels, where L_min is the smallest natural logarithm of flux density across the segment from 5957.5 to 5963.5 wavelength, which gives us 3.71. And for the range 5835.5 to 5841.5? 3.93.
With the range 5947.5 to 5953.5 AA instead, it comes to 3.85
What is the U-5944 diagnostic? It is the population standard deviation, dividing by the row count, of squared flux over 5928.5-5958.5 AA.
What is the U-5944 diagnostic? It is 17.6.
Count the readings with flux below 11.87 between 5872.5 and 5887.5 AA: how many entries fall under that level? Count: 10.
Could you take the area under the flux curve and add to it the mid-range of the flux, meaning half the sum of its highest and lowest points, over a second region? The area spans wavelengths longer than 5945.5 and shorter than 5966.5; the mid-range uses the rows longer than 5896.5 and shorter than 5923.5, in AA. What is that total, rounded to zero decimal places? 258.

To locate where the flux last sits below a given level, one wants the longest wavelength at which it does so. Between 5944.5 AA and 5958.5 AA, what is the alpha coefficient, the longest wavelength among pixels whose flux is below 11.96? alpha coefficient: 5956.0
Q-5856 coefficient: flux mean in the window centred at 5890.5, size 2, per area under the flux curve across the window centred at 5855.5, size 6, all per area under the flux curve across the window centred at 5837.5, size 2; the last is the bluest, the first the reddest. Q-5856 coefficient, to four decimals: 0.0055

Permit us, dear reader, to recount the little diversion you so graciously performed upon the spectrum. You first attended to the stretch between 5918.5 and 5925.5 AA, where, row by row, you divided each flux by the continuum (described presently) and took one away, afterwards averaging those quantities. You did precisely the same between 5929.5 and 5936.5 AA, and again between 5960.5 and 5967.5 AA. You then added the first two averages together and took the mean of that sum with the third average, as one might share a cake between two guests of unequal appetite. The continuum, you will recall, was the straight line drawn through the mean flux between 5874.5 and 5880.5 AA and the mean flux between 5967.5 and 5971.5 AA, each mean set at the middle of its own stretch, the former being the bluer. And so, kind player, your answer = -0.037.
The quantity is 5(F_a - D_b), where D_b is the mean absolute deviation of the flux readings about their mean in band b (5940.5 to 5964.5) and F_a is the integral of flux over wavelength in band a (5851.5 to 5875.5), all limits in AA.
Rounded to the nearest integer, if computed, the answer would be 1396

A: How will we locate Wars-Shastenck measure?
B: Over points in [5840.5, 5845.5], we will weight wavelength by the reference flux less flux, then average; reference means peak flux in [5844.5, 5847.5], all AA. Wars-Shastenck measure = 5843.4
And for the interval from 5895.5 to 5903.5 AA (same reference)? 5899.0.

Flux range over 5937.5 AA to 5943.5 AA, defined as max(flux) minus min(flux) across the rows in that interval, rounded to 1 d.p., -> 1.9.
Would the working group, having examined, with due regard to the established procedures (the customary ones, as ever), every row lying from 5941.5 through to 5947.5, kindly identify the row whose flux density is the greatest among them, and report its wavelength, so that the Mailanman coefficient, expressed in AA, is 5943.0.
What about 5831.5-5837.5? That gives 5833.0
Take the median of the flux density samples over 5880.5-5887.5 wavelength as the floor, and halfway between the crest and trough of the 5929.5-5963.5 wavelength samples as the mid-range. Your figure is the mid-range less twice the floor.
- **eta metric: -11.7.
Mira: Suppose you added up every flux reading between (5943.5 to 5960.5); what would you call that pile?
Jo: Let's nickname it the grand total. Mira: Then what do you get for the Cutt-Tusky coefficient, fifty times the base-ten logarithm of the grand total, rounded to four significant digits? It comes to 114.7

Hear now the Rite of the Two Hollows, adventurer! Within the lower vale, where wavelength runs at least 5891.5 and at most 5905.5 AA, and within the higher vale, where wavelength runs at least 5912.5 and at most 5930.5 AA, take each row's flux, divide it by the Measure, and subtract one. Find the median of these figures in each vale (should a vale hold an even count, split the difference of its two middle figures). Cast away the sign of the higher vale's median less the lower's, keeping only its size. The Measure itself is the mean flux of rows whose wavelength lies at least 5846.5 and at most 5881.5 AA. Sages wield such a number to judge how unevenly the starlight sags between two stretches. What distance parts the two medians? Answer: 0.17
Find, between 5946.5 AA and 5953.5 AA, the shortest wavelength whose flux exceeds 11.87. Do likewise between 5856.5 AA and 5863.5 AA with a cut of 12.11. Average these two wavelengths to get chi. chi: 5905.5 AA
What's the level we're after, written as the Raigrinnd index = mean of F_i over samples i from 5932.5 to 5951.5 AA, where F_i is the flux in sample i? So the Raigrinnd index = 11.7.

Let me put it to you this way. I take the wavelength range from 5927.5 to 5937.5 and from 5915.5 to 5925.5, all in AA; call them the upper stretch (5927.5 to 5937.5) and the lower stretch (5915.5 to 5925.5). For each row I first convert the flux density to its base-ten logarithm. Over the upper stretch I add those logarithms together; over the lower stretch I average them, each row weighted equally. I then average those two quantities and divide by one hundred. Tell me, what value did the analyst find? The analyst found 0.0588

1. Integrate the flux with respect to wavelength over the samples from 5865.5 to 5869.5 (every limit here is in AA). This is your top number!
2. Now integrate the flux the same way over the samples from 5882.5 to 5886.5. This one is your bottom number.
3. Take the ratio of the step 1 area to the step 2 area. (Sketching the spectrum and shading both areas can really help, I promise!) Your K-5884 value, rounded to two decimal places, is 1.09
